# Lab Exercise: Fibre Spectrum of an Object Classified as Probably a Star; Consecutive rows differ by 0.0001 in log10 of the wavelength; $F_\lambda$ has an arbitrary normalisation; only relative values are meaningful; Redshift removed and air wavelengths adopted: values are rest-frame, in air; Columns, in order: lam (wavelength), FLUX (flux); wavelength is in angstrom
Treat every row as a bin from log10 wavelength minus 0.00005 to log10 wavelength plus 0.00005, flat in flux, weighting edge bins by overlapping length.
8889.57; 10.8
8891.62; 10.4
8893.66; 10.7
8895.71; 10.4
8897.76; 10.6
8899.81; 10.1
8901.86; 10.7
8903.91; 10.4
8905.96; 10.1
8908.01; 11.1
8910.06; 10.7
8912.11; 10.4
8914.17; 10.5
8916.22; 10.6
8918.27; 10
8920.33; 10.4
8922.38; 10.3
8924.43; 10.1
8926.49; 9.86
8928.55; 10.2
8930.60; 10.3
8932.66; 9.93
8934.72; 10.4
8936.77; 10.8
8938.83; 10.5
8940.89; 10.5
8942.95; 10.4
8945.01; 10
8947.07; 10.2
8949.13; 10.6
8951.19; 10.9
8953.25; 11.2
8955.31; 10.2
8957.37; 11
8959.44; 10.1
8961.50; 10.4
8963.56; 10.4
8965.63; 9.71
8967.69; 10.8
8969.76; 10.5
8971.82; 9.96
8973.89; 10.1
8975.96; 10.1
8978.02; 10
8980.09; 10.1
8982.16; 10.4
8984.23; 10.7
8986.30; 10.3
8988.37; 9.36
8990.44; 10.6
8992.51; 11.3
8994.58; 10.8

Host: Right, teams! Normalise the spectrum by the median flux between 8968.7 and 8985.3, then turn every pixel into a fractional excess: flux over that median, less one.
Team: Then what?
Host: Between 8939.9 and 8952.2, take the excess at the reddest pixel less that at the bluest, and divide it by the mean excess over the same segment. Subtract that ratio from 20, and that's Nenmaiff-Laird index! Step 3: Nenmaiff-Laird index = 18.8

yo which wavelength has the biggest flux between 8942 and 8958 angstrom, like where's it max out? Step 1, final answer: 8953.25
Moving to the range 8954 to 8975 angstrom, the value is 8957.37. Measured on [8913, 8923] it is 8916.22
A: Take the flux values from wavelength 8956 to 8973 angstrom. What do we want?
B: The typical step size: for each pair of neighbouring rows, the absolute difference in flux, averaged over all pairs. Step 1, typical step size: 0.55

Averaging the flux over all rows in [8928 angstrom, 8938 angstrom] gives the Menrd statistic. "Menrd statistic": 10.3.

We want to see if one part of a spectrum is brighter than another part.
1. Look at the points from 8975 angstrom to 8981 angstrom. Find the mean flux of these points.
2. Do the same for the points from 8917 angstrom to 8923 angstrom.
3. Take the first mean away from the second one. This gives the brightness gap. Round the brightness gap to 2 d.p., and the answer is 0.17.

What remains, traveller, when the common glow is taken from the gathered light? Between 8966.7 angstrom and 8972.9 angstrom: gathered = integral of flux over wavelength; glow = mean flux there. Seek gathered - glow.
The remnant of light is 54.1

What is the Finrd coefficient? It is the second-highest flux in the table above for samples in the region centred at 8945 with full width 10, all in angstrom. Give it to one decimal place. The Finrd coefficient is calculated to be 10.5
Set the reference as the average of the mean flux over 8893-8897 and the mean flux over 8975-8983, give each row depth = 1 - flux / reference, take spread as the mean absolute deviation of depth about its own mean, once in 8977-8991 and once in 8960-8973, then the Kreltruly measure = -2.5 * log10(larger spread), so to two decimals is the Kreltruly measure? 3.73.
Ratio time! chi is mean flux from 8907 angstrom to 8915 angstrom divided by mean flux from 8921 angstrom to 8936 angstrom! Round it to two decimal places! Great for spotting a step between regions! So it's 1.05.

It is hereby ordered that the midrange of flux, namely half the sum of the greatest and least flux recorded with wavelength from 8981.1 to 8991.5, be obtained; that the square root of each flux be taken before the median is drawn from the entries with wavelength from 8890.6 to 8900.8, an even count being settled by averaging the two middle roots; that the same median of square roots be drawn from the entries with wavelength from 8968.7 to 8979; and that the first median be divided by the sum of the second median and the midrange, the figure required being 0.244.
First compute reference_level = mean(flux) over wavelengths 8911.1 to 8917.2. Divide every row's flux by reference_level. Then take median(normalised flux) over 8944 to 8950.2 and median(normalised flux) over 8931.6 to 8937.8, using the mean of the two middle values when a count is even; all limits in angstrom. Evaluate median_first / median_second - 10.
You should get -9.02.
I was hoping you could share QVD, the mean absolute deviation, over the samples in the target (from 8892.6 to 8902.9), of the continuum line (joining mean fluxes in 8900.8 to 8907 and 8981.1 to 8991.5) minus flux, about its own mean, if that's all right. 0.200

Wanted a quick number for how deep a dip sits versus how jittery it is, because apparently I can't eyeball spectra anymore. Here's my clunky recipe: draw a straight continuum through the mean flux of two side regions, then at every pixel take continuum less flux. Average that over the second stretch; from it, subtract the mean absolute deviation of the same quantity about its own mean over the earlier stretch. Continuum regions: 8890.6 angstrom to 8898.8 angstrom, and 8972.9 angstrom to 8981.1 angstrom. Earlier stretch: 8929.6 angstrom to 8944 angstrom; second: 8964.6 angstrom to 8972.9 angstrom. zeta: -0.31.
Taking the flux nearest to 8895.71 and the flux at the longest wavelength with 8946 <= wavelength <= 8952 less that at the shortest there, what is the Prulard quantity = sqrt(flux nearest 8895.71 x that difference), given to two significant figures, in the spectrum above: 2.7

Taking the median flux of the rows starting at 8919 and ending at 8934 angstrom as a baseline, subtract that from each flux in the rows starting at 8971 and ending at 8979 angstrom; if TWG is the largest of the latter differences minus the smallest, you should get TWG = 0.1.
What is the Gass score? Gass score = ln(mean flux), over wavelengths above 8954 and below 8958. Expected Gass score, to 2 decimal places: 2.36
